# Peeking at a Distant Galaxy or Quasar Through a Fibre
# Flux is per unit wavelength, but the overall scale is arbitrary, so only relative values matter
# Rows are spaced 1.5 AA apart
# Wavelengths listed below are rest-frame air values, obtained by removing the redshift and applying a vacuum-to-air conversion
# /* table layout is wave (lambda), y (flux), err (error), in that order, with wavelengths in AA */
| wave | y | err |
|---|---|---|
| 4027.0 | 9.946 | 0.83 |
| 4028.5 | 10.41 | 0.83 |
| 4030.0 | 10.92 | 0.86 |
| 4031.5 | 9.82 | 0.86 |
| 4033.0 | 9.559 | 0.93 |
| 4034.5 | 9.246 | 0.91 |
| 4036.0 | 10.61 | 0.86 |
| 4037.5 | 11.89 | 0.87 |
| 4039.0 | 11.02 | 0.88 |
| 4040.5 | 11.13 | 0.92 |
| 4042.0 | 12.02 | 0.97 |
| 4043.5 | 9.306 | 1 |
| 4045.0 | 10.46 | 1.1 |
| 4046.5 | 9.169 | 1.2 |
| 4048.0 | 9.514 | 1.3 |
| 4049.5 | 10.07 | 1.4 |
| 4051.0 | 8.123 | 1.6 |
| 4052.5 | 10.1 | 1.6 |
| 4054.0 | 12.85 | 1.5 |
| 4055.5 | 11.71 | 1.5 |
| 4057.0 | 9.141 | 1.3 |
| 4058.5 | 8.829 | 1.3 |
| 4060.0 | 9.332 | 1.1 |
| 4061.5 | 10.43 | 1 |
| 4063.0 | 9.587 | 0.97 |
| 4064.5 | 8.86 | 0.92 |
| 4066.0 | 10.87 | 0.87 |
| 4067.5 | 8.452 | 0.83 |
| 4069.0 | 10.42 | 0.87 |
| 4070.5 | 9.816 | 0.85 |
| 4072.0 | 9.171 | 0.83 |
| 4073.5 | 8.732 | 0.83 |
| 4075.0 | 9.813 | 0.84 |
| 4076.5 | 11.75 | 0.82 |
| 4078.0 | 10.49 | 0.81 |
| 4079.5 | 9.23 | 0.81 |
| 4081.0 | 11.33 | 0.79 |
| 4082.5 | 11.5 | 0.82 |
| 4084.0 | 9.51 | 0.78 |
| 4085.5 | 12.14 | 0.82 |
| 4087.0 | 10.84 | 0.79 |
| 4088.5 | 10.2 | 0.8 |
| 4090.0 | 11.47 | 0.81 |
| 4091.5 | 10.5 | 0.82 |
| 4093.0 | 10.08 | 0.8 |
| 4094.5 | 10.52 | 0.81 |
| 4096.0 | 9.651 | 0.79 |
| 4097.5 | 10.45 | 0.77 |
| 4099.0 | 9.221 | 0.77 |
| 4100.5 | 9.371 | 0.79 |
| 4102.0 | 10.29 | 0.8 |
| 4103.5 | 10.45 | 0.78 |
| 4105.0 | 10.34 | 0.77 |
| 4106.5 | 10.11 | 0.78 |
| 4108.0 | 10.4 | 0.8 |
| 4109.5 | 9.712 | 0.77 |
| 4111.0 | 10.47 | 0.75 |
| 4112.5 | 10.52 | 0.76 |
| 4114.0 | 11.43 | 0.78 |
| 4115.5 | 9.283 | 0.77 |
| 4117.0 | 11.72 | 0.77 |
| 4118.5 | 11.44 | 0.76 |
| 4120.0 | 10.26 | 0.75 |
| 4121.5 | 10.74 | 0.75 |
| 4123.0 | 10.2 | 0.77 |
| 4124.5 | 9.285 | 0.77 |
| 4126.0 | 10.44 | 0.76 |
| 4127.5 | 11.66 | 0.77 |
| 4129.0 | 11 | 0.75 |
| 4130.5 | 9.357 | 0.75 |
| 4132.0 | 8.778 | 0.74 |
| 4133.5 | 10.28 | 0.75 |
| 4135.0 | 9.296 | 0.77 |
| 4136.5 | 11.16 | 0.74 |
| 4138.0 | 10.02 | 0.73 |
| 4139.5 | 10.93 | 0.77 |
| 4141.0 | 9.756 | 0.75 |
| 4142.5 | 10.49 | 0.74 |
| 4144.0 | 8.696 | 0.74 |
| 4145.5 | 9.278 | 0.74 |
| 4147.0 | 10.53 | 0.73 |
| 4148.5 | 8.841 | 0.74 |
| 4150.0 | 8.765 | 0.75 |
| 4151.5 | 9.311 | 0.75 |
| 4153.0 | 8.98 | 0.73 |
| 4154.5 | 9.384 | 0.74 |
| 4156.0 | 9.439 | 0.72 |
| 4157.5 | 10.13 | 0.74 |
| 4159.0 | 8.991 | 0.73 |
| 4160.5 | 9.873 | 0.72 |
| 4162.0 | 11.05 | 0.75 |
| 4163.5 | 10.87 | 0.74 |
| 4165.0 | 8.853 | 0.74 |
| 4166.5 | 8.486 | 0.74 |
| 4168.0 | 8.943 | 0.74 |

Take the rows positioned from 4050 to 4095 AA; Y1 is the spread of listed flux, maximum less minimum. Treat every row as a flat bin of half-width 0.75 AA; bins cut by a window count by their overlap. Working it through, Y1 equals 4.73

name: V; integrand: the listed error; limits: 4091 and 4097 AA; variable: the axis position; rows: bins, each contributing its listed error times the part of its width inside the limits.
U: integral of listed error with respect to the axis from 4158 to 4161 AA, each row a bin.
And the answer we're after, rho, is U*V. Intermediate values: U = 2.2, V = 5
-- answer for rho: 11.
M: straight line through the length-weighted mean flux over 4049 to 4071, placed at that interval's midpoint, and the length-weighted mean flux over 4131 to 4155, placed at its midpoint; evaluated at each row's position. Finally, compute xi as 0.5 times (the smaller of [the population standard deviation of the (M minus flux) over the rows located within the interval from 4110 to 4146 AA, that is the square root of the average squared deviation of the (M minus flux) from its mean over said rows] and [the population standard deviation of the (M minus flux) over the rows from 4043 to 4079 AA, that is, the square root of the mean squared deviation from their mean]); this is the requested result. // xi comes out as 0.435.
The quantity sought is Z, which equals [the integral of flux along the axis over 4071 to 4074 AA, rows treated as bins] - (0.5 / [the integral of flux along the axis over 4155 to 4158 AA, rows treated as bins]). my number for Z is 27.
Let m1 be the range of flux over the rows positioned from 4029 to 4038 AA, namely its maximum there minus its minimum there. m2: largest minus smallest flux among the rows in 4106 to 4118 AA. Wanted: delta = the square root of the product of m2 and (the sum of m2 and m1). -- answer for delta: 3.5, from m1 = 2.6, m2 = 2.4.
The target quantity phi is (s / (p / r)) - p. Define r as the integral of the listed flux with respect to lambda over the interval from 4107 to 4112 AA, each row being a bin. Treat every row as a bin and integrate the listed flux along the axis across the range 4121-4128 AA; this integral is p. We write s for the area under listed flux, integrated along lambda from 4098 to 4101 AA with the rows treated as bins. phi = -53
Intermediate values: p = 73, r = 51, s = 28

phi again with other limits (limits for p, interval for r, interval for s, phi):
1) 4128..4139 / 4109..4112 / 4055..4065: -84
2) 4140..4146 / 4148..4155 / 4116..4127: 70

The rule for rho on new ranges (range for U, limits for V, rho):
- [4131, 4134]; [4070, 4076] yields 11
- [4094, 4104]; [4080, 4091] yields 69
